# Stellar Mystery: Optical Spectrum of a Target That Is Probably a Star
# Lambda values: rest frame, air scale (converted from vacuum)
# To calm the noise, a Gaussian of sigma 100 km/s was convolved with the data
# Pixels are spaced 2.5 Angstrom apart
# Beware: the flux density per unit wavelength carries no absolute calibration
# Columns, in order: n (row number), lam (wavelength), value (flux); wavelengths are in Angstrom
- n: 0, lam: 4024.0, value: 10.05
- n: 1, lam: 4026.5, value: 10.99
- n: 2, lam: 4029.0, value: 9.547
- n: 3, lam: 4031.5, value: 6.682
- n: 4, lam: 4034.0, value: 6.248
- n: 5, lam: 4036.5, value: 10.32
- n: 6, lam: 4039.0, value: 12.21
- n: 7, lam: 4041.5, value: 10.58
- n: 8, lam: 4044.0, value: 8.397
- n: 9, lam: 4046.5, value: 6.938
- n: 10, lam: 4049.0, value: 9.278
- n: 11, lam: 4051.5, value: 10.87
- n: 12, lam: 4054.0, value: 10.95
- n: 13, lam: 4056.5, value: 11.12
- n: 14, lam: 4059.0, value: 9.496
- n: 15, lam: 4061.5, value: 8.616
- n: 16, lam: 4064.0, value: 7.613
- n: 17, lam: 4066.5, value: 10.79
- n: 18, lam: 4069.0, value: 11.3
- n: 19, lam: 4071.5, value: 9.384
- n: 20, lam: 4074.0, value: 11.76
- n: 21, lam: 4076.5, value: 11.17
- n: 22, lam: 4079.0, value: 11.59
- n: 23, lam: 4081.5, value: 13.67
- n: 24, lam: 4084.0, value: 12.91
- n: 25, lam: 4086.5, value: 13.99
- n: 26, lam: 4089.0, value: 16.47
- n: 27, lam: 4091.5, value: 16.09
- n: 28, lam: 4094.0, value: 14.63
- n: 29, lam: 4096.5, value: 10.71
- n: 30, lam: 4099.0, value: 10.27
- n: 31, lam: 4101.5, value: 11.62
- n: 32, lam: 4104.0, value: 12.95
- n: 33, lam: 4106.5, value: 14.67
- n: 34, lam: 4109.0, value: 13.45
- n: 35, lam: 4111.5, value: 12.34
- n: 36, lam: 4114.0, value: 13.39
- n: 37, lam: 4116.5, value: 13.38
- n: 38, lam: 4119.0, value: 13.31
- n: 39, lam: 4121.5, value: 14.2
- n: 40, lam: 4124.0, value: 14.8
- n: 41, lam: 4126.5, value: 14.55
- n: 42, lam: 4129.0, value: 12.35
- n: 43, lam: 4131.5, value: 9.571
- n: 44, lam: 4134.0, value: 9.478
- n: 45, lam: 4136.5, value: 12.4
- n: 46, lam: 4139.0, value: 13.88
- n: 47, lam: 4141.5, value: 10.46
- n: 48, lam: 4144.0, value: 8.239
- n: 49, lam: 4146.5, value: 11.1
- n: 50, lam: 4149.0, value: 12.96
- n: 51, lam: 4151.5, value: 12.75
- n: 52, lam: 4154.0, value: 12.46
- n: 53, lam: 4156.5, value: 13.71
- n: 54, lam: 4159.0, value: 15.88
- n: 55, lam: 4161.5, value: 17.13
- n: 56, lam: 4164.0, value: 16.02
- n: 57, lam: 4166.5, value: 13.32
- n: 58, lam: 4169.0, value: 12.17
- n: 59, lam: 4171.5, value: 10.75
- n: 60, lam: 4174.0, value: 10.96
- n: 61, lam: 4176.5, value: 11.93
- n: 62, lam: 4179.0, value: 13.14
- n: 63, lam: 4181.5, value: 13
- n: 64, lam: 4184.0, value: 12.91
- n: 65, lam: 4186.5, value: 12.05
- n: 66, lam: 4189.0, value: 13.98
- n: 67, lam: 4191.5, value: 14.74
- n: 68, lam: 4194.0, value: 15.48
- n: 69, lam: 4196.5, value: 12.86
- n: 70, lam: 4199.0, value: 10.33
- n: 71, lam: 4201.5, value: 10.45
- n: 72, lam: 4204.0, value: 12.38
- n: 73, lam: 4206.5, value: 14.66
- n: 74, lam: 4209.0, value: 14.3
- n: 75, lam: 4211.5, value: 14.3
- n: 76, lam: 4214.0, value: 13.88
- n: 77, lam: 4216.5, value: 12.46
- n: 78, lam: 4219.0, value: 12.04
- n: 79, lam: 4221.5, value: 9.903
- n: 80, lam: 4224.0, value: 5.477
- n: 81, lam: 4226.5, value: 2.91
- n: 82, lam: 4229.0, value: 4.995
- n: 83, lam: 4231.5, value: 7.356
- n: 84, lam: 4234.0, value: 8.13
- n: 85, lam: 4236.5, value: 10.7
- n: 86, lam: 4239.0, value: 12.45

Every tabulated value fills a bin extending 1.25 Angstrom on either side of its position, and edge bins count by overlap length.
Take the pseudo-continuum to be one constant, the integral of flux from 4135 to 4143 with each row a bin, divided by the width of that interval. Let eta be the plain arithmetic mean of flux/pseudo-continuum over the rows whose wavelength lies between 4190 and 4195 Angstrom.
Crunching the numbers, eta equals 1.3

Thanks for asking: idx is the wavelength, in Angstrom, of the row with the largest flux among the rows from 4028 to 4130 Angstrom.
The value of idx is 4089.0 Angstrom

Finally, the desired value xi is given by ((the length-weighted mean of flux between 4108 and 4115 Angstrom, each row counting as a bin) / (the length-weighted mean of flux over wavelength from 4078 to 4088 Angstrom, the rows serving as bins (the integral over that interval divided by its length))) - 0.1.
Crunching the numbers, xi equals 0.89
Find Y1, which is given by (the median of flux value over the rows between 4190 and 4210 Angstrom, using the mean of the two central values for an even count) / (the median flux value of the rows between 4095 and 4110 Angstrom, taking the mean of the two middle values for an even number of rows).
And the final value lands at 1.11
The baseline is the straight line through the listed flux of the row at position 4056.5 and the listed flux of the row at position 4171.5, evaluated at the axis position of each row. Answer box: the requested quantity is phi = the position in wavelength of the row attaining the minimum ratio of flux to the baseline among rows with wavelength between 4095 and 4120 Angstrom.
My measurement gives 4099.0 Angstrom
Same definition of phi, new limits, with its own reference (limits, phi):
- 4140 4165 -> 4144.0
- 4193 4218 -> 4199.0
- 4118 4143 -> 4134.0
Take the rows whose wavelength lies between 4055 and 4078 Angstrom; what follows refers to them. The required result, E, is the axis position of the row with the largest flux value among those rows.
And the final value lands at 4074.0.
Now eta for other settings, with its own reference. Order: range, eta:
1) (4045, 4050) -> 0.7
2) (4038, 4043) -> 0.9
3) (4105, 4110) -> 1.2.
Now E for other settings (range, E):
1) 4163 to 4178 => 4164.0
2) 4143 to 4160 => 4159.0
